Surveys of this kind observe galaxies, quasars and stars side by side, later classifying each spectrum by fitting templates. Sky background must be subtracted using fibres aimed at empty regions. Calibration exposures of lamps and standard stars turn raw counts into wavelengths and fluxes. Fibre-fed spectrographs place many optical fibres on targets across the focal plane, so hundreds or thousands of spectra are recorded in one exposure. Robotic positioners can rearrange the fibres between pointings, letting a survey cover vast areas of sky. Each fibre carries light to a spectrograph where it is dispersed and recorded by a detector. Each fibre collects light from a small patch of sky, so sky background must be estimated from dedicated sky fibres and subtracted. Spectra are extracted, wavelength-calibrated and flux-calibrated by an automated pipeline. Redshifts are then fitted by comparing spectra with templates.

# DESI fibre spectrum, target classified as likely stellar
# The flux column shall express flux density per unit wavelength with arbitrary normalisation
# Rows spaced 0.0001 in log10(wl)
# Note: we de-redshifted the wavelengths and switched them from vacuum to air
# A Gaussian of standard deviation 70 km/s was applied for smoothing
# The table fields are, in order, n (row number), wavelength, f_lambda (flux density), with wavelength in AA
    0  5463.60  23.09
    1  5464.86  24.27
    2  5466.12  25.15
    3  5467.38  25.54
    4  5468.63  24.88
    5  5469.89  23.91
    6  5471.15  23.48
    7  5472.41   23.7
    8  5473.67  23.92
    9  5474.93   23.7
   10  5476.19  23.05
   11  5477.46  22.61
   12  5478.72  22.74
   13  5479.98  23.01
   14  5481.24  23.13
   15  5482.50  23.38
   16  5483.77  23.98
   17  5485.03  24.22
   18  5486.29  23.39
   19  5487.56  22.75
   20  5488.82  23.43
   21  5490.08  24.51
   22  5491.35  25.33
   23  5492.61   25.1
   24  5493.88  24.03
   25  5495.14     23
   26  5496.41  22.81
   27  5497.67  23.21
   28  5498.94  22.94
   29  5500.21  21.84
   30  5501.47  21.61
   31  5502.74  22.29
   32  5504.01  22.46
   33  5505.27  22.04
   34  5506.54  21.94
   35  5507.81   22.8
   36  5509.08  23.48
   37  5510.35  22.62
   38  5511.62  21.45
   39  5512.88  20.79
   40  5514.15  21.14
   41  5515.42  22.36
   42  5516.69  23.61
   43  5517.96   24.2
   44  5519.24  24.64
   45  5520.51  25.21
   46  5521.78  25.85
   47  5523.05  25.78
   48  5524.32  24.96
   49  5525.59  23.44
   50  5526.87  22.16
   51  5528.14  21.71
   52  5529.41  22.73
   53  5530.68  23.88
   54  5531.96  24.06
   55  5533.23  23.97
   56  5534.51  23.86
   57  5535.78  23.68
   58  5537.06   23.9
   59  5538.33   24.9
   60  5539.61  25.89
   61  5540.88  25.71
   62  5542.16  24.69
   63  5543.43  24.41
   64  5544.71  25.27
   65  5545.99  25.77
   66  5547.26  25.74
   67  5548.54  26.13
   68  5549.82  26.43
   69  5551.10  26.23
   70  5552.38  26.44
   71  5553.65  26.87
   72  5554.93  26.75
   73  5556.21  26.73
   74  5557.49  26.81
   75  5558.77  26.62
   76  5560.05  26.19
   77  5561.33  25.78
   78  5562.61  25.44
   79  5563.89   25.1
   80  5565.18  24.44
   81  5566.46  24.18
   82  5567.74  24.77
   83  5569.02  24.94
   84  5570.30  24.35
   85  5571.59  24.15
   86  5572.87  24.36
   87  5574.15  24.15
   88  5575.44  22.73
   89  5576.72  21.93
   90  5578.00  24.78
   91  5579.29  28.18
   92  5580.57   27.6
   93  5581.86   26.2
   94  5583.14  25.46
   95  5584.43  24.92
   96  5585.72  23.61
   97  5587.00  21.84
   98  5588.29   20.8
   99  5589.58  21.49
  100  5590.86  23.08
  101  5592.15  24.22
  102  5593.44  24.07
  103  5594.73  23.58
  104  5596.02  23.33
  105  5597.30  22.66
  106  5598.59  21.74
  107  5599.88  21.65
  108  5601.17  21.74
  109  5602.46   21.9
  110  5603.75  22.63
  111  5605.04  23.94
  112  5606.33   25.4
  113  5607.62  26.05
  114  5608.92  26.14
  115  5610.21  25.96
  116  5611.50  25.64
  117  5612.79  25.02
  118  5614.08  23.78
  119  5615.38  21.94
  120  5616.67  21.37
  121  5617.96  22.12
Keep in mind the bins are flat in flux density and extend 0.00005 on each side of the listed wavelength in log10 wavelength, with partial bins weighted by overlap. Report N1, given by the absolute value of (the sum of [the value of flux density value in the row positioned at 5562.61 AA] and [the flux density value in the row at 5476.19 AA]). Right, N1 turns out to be 48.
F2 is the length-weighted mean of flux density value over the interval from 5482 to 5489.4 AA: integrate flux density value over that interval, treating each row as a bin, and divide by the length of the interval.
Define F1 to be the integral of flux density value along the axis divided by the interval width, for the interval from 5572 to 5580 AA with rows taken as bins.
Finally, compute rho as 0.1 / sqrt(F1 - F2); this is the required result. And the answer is 0.106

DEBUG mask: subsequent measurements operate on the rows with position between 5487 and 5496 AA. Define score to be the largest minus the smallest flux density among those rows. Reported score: 2.6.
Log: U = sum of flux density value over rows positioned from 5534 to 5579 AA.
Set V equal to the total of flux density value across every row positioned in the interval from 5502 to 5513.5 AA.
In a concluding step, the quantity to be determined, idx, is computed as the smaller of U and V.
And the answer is 200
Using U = 880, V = 200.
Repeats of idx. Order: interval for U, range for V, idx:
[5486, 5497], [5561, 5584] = 214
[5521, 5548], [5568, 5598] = 512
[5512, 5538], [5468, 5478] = 189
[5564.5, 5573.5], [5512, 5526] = 171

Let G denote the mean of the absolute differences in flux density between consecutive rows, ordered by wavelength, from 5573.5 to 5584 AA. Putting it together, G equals 1.60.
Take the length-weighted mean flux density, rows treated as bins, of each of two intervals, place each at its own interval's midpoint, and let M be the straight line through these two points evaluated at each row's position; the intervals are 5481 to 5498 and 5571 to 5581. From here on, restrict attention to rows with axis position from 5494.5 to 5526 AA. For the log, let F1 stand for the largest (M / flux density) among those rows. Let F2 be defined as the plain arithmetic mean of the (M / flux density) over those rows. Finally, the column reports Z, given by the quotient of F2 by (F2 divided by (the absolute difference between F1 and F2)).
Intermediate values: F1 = 1.16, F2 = 1.04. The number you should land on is 0.111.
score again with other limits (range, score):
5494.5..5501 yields 1.4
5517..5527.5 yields 3.7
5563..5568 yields 0.9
